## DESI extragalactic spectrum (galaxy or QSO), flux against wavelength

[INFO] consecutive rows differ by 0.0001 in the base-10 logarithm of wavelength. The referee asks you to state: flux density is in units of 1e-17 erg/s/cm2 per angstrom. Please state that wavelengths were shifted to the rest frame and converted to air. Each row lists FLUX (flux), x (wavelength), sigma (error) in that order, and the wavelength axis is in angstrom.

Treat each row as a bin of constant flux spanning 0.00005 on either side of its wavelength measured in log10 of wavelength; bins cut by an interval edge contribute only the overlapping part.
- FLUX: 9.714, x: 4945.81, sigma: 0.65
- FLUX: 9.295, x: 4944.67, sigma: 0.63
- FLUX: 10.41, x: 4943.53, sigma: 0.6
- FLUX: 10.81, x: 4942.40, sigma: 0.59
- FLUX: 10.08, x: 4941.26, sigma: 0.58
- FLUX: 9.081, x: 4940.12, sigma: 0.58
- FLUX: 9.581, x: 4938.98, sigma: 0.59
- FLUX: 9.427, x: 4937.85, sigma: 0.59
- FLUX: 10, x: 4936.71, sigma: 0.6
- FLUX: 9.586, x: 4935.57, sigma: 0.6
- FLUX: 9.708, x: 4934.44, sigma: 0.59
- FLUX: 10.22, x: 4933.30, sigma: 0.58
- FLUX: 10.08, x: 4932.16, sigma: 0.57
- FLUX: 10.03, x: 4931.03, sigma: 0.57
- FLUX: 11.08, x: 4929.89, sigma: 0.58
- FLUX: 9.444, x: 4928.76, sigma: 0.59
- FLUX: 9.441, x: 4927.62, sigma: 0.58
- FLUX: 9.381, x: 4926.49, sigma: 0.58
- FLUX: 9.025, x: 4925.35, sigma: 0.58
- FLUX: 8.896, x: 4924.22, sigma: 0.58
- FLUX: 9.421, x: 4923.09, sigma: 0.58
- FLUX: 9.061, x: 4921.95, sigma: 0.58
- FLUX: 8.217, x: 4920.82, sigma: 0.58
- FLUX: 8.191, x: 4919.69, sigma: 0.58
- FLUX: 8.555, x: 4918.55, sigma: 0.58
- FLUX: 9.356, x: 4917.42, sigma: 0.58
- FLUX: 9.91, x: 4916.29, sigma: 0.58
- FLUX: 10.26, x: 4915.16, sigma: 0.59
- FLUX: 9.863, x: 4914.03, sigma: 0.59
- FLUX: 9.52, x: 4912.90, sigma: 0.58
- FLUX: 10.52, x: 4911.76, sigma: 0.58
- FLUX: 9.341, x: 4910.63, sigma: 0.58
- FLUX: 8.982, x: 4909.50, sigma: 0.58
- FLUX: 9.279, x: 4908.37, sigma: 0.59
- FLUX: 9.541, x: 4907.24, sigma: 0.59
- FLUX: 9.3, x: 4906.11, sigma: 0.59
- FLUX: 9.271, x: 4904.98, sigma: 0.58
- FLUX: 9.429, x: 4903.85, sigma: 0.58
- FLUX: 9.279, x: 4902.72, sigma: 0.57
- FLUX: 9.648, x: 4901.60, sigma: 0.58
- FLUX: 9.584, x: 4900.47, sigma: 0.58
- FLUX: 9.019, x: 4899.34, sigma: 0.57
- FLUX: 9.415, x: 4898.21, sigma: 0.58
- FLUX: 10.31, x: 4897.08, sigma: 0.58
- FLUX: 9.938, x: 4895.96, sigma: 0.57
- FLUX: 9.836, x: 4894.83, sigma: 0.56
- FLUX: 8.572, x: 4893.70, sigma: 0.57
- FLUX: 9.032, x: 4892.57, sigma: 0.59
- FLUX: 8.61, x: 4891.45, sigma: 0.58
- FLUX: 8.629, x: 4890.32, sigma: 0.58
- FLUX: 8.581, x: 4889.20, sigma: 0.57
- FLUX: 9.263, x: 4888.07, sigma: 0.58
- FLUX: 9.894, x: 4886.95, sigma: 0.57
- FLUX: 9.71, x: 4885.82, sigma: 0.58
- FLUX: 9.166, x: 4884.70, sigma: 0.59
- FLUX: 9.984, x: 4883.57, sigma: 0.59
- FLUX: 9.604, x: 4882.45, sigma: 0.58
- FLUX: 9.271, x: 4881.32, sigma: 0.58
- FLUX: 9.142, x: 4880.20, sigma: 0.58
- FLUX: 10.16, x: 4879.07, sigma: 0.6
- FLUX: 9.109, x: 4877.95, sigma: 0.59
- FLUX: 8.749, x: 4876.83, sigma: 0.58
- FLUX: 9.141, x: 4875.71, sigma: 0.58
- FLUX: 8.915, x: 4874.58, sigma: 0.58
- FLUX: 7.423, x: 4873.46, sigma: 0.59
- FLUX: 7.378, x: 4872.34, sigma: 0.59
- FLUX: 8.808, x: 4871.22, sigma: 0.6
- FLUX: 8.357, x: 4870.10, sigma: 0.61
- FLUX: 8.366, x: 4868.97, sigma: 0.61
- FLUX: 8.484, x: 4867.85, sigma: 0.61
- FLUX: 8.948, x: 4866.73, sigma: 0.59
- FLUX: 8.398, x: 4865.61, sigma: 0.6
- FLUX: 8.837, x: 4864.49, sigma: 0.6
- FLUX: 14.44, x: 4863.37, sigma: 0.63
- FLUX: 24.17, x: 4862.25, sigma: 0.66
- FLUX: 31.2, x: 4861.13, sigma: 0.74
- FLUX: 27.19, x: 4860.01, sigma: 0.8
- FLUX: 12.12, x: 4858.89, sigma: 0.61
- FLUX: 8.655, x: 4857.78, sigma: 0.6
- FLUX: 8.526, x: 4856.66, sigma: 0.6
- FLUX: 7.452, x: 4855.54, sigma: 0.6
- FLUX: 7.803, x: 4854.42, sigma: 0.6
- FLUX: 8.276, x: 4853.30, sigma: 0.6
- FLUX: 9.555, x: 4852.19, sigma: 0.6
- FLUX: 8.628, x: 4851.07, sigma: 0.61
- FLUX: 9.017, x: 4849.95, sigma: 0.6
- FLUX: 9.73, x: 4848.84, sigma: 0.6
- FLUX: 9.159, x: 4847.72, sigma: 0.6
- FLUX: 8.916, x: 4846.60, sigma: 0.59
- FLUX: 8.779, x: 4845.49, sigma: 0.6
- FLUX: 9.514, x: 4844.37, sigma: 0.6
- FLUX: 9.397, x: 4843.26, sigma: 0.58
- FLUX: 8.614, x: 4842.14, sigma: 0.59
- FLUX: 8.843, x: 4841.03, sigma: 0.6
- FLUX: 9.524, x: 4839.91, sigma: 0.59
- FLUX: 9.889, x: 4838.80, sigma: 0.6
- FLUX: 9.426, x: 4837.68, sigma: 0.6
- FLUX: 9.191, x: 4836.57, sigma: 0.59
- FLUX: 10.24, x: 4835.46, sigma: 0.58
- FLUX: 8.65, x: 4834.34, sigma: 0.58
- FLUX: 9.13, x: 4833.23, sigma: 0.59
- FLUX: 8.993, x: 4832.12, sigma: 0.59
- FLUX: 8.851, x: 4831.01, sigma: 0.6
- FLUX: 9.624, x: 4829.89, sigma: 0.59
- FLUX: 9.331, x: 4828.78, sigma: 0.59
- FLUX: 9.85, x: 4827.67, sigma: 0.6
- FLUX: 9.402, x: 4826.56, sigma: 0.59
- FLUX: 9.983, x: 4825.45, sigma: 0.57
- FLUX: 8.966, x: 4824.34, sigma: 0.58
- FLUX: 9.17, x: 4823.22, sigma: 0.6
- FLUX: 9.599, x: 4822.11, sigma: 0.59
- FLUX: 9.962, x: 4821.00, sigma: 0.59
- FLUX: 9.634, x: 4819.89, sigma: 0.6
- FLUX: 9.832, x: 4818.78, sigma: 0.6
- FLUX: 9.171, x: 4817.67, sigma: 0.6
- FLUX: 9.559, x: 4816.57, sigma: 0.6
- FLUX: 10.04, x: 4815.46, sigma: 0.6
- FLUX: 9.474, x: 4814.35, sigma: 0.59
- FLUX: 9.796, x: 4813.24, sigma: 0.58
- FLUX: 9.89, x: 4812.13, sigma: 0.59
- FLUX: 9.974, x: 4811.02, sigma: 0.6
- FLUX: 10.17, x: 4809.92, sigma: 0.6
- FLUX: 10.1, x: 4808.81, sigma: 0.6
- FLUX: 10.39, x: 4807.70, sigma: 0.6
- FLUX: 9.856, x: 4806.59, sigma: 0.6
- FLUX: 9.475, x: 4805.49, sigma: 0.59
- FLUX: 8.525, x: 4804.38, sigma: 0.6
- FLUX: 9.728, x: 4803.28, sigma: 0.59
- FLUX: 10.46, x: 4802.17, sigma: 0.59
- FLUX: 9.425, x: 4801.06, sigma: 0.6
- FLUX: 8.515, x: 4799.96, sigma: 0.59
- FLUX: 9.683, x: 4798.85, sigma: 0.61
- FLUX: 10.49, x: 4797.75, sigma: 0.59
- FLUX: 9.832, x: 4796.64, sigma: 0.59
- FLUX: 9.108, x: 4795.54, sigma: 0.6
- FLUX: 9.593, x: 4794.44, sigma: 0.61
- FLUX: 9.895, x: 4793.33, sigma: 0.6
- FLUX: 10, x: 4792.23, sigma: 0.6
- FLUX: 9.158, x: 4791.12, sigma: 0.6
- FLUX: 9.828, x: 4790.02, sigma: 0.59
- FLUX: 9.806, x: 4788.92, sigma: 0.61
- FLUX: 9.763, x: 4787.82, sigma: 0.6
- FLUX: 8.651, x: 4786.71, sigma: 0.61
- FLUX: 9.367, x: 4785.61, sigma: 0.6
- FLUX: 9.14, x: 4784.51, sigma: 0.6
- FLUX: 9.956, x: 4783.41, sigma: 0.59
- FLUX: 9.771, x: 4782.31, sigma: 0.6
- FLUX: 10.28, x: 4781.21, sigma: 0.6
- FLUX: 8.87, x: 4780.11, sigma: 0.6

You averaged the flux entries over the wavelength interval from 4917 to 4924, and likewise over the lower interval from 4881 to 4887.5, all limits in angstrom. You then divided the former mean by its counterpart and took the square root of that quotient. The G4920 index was 0.96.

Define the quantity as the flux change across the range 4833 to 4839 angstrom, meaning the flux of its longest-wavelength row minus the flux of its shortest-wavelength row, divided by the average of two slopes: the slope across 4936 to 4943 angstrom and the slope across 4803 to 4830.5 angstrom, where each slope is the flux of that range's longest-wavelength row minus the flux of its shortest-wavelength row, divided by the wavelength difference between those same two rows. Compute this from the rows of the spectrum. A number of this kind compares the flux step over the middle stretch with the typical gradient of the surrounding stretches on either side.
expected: 11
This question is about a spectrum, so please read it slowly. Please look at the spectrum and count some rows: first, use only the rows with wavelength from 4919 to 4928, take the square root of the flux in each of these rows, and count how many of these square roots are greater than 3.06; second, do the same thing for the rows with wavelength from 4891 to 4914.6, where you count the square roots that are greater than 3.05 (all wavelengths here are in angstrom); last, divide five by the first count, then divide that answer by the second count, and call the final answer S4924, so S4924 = 0.14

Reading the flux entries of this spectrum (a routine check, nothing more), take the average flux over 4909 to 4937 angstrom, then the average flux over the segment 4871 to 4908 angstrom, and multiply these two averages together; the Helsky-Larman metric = 88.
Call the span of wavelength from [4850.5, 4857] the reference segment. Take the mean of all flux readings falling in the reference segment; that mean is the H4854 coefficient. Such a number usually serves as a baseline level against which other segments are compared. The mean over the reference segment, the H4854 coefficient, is 8.4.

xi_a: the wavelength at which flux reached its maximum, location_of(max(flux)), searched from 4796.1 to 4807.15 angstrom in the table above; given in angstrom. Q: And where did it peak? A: 4797.75 angstrom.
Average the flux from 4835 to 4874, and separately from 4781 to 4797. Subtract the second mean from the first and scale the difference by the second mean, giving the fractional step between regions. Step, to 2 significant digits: 0.11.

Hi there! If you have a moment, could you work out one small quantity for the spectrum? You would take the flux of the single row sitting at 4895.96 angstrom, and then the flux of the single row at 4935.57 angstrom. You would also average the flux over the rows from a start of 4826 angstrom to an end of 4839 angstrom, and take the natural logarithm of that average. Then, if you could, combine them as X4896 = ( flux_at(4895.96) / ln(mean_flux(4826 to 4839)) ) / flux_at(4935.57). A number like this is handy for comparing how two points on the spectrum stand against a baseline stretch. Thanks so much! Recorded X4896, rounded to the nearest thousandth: 0.463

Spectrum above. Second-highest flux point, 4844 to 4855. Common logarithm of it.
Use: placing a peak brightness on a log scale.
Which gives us 0.98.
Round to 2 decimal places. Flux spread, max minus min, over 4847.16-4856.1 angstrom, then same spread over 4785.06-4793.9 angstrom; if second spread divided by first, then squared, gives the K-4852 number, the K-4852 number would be 0.35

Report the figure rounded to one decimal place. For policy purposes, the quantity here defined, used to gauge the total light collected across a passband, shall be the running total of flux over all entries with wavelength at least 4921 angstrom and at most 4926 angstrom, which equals 36.4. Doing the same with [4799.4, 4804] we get 38.1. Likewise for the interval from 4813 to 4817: 38.9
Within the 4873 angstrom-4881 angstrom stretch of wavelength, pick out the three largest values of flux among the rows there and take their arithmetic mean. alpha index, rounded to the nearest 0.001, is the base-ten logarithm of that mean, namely 0.977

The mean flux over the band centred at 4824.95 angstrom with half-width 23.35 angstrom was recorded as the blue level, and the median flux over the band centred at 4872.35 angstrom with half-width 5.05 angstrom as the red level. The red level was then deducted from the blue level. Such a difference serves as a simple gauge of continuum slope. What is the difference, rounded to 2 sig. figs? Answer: 1.0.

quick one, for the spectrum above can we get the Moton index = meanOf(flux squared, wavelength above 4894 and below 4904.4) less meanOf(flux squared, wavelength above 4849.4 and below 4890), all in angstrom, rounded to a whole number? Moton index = -49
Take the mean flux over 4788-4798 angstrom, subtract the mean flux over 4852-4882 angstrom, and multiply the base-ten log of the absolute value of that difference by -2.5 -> -0.3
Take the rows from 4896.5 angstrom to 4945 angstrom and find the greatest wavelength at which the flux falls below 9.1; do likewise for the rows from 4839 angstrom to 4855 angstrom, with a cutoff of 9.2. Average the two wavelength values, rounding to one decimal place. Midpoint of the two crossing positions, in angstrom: 4897.3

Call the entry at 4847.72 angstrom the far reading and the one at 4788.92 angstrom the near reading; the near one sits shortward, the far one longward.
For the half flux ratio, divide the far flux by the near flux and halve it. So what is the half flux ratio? 0.47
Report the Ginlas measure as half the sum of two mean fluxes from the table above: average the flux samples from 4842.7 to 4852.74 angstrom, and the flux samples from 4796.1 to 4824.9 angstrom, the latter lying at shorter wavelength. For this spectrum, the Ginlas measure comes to 9.4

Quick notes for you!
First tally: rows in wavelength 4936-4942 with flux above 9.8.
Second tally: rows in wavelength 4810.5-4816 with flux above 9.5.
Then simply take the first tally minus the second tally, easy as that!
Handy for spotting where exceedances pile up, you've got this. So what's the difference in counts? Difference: -2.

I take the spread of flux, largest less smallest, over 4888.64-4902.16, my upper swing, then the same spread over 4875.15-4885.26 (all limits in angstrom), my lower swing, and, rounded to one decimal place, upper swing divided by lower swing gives 1.2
